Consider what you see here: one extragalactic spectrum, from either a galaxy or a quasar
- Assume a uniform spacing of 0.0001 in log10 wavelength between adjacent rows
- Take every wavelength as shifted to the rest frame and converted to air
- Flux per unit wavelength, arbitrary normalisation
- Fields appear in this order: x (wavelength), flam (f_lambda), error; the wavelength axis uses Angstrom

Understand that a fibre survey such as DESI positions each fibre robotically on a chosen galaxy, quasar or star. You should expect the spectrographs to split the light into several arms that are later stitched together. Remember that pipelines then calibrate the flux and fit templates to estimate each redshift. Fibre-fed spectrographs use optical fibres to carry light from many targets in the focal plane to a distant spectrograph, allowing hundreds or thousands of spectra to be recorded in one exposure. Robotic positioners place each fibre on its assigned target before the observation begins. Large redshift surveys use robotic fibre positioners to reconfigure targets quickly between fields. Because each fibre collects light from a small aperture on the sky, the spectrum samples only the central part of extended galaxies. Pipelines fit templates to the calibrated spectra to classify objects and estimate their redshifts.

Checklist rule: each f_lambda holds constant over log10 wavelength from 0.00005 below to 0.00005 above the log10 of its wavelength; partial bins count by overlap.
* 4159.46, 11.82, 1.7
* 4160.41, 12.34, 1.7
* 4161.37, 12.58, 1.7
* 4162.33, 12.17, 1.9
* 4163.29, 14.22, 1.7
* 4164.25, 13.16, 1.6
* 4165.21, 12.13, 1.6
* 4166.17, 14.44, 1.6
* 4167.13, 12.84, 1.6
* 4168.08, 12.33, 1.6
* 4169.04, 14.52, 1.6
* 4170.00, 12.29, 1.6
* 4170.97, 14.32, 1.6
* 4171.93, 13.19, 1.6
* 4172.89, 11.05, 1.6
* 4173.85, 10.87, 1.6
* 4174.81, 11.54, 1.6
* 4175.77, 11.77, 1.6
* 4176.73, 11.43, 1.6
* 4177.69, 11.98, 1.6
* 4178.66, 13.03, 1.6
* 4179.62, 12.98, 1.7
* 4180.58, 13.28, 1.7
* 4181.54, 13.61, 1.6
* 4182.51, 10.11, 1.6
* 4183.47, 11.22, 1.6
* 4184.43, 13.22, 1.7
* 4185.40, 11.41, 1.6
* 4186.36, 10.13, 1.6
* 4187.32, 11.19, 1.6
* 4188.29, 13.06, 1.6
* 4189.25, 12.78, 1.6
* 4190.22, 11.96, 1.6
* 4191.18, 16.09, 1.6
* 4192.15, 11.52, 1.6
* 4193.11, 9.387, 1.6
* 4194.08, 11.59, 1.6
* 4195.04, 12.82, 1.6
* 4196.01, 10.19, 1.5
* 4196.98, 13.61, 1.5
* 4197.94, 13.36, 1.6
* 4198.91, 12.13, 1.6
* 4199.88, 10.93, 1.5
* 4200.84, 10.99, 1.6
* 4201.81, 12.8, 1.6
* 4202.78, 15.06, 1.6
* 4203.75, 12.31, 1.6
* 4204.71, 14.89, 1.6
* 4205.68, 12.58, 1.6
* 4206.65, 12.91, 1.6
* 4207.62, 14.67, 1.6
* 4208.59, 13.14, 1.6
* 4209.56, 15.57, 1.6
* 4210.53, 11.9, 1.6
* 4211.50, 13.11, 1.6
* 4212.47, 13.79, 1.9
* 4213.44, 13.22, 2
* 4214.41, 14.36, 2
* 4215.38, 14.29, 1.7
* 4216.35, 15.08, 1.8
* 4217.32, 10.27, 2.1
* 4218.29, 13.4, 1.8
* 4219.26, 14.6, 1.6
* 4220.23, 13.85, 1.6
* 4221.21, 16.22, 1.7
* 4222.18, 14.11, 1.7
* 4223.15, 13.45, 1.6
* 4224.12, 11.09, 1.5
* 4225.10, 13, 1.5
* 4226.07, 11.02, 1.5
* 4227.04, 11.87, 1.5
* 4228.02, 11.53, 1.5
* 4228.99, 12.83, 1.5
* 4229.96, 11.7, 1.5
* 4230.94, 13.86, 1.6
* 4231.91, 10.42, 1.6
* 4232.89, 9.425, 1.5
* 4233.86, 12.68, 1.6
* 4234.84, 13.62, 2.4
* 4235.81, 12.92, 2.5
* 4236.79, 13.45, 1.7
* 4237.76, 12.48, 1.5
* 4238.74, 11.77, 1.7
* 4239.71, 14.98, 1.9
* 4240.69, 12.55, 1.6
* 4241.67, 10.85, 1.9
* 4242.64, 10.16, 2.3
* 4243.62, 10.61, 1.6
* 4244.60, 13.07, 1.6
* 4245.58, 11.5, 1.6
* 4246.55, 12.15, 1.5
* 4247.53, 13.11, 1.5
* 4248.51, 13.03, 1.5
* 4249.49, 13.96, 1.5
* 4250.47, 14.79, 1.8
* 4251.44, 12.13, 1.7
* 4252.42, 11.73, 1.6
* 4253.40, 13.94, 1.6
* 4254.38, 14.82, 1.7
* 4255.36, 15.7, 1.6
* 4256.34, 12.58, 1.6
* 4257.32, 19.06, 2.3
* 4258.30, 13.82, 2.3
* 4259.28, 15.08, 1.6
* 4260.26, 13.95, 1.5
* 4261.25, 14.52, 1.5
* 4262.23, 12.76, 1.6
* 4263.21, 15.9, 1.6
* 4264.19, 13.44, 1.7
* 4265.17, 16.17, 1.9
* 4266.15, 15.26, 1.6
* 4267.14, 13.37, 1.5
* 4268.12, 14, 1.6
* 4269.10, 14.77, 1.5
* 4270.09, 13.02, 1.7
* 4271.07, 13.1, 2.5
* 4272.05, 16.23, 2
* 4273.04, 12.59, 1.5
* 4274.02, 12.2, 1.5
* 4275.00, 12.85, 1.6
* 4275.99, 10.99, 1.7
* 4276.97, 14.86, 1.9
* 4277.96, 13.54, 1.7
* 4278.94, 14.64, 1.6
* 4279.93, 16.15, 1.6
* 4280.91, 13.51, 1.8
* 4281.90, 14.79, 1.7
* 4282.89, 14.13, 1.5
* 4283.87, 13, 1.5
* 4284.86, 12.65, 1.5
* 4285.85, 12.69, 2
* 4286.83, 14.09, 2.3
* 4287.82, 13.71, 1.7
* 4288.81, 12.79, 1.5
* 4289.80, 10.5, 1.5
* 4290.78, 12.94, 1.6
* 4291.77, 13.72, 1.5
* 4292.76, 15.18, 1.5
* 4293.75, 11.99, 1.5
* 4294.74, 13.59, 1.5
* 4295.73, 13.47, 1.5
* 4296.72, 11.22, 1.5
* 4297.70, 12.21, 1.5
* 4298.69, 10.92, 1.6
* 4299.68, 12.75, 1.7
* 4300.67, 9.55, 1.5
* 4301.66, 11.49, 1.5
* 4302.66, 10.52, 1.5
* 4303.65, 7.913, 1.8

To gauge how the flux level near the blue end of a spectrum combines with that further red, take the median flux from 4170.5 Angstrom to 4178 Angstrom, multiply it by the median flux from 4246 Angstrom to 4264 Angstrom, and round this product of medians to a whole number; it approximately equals 163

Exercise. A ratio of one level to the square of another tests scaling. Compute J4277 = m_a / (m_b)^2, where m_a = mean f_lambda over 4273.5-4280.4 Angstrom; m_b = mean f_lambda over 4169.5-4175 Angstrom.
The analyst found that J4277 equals 0.091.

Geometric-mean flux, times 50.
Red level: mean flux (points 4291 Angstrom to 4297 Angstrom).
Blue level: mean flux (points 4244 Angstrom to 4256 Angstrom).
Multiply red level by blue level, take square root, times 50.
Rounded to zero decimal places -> 663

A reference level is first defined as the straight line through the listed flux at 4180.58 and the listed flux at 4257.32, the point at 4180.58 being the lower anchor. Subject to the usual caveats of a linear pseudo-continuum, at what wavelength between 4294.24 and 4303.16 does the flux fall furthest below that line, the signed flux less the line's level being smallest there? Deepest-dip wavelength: 4300.67 Angstrom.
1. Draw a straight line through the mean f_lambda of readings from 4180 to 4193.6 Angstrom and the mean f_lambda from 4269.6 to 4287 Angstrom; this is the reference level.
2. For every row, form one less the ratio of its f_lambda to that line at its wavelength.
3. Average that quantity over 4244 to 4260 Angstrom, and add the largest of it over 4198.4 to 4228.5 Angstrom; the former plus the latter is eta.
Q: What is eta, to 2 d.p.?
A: 0.14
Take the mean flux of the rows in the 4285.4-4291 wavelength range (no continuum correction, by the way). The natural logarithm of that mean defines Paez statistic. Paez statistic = 2.55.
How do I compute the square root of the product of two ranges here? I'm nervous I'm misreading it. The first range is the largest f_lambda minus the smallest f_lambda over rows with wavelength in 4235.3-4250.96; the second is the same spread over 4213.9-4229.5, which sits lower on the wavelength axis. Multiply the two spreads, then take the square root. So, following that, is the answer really 5.4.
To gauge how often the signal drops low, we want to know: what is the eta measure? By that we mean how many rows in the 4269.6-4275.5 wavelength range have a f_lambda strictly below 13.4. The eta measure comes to 5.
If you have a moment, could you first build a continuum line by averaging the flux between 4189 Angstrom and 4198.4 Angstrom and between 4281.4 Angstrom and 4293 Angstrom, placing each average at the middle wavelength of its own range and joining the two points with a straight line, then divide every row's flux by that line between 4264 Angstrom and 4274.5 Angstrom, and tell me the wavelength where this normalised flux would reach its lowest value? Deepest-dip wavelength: 4274.02 Angstrom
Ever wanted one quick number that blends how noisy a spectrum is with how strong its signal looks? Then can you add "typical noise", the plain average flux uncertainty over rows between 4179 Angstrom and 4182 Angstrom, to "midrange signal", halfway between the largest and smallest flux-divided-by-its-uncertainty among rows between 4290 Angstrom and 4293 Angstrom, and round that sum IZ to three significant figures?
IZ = 10.8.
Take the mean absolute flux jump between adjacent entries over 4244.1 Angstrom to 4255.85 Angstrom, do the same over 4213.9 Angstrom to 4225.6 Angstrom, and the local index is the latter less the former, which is 0.7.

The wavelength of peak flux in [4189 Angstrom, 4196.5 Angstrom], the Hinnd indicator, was 4191.18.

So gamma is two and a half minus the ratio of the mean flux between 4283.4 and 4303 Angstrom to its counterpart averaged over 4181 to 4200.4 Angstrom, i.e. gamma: 1.46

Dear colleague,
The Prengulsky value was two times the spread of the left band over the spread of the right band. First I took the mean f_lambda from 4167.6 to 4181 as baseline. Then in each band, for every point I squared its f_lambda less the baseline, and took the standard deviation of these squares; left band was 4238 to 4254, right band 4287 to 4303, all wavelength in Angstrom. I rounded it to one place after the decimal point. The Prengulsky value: 1.7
